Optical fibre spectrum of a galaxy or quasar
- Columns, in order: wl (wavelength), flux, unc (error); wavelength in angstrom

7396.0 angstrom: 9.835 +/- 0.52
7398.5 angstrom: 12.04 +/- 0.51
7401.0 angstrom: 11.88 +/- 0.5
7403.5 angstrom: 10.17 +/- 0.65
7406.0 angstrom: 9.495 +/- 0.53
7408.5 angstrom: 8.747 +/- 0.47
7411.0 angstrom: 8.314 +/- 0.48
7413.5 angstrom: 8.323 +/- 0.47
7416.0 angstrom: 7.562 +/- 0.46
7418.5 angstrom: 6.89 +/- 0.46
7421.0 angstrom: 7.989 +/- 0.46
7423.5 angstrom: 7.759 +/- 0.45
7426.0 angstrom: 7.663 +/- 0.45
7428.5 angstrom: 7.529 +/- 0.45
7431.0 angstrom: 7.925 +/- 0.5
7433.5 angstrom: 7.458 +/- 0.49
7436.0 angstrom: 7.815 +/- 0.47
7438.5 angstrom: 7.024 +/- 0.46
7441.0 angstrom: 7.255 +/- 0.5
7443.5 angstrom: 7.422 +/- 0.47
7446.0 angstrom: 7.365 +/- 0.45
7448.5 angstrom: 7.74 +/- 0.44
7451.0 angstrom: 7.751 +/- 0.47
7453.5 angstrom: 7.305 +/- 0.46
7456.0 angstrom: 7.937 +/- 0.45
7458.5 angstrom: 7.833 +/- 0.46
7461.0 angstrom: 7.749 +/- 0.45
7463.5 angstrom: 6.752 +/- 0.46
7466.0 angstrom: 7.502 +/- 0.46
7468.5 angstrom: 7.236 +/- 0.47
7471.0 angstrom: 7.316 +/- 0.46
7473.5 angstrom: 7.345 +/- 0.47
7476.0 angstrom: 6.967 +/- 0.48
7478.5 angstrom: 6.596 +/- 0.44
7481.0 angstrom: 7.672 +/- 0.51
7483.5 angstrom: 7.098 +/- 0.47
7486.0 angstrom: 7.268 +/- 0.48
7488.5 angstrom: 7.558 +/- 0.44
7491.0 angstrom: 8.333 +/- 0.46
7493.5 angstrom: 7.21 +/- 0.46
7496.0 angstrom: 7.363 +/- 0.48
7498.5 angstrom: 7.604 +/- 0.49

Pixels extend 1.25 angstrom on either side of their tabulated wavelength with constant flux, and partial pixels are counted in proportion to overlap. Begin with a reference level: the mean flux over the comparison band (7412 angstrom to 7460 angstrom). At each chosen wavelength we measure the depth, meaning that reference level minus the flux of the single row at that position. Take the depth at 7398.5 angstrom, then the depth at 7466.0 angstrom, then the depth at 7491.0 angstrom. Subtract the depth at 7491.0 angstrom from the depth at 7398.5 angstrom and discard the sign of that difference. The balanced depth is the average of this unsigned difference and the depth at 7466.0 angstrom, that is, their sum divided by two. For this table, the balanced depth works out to 1.9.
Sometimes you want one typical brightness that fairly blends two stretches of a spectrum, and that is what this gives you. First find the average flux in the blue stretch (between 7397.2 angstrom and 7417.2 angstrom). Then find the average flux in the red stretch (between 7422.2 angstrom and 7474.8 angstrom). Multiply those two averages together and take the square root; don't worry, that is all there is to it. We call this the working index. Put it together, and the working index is 8.48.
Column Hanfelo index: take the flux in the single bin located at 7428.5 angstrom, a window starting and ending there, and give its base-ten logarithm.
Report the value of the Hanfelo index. 0.877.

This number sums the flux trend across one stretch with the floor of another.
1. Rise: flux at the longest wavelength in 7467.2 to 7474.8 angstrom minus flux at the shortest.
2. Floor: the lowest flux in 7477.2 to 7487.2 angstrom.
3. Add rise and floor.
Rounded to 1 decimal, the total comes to 6.7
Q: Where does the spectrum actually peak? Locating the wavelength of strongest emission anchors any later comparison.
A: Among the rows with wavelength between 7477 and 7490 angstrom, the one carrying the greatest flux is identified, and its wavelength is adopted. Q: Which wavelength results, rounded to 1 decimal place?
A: 7481.0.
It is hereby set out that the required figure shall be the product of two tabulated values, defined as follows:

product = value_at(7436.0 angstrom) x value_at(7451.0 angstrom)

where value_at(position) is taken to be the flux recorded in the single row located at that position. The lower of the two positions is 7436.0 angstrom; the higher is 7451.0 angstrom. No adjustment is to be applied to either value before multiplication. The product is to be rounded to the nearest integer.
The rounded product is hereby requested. 61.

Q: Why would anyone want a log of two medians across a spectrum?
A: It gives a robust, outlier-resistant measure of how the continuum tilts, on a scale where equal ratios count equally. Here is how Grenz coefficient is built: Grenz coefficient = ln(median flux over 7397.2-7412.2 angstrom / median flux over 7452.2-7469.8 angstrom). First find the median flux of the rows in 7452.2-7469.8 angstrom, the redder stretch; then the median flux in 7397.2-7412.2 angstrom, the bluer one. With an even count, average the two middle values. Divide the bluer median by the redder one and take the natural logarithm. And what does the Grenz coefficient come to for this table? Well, 0.27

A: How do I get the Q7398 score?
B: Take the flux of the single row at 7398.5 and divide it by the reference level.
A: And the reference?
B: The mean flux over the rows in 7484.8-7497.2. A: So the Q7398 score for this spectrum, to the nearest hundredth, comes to 1.60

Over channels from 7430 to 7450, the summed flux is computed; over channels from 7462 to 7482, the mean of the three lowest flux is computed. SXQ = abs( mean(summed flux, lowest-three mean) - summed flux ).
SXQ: 26.6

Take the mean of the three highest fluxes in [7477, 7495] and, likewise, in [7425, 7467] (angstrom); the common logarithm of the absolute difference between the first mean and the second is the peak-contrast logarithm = -1.4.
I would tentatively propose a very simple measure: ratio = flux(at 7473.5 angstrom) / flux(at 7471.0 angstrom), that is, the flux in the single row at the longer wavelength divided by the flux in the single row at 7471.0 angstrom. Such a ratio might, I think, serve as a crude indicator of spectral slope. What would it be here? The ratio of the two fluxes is 1.00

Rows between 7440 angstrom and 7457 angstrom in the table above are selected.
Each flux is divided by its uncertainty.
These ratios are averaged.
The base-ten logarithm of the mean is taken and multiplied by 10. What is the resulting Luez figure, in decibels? 12.1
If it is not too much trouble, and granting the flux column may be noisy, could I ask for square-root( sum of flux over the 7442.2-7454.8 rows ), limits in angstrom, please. 6.13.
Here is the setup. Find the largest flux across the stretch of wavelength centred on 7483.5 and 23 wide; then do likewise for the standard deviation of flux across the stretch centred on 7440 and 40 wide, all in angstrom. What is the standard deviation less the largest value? -8.1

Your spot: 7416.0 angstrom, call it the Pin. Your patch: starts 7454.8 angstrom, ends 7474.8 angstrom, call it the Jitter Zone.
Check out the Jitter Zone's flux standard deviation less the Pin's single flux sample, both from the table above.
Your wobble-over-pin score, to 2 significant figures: -7.2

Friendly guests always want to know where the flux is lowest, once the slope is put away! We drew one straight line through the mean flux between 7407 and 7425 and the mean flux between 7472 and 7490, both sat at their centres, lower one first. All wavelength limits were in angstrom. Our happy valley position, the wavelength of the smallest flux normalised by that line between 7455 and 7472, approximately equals 7463.5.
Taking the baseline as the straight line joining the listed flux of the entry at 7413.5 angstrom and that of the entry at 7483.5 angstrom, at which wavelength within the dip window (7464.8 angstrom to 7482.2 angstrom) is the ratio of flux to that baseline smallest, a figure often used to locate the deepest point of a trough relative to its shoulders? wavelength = 7478.5 angstrom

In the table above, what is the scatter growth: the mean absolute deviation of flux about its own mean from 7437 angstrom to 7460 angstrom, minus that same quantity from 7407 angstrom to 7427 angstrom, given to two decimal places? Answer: -0.17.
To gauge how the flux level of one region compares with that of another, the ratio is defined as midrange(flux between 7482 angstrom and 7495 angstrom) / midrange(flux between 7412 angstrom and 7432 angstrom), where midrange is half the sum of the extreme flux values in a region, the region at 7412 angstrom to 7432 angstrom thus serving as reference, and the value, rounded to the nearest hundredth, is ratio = 1.01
